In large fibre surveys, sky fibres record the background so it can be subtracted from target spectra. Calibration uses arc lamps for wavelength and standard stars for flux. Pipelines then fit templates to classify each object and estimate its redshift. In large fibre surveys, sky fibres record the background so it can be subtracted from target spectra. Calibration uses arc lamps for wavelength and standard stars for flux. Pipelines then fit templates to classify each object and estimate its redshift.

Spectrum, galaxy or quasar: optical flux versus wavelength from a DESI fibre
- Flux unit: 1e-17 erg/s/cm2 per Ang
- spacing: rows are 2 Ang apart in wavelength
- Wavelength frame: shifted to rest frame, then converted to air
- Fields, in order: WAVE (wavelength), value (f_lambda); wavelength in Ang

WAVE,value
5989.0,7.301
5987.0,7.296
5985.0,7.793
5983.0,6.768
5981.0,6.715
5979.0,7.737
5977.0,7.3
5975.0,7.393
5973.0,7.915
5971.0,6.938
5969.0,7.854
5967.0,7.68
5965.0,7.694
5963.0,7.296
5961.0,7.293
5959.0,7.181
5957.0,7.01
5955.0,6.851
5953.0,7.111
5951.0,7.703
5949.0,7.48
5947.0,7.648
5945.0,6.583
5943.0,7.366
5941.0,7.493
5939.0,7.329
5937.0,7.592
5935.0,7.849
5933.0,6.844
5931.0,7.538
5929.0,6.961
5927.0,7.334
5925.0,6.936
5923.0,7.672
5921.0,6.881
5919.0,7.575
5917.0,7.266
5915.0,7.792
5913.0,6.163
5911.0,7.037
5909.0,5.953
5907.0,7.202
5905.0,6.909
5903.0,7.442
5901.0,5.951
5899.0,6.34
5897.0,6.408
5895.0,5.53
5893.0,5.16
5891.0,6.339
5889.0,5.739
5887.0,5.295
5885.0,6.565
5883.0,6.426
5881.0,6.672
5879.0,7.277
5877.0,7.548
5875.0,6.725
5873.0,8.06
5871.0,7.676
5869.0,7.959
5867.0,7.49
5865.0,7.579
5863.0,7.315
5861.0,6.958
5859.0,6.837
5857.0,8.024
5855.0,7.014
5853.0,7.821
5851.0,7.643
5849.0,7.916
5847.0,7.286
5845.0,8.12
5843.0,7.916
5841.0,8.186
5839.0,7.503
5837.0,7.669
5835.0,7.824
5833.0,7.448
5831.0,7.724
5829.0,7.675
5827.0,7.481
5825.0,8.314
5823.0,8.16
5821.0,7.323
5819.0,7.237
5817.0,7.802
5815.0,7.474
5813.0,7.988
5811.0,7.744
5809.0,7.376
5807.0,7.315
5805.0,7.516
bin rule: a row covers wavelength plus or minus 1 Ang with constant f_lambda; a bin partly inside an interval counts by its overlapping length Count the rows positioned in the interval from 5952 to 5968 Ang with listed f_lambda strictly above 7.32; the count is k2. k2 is 2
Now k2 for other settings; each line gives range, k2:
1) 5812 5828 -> 7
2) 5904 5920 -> 2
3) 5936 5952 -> 7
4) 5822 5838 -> 8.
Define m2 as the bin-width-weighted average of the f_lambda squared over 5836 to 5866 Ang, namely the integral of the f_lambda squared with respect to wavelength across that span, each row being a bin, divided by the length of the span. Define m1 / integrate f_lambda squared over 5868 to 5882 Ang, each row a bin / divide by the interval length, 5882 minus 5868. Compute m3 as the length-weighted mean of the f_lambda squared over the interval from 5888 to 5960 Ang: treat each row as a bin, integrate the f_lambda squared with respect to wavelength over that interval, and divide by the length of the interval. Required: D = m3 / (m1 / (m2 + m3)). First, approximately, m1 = 55.3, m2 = 57.7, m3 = 49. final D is 94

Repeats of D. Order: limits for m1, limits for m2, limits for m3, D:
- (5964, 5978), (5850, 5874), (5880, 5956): 87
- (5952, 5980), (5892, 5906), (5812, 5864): 105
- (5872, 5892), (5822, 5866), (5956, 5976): 140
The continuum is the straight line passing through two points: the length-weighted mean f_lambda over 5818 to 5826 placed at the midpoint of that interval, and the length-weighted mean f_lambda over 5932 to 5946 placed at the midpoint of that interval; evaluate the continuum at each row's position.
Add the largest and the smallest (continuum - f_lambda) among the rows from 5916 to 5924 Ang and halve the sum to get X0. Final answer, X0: 0.1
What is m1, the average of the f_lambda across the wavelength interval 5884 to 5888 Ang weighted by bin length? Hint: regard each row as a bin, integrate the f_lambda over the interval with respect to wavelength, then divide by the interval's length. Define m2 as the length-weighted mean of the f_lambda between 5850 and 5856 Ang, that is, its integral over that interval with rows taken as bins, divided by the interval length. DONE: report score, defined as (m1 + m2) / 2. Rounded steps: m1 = 5.93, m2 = 7.49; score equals 6.7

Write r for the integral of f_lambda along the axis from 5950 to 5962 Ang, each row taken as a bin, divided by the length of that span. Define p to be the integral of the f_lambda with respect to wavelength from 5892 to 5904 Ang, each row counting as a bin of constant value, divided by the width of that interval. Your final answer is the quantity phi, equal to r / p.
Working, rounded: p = 6.14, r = 7.19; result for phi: 1.17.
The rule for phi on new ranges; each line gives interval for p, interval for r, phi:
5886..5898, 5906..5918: 1.20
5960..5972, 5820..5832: 1.04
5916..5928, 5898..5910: 0.91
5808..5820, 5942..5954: 0.96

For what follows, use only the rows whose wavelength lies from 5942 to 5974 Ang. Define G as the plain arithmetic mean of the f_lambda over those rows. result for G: 7.4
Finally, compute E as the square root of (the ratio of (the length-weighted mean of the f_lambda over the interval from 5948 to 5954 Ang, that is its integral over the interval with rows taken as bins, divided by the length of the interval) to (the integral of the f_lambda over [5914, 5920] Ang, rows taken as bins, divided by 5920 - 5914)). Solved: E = 0.99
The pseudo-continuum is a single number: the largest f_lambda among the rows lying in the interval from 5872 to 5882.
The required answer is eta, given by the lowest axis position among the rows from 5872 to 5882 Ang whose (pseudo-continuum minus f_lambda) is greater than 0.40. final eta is 5875.0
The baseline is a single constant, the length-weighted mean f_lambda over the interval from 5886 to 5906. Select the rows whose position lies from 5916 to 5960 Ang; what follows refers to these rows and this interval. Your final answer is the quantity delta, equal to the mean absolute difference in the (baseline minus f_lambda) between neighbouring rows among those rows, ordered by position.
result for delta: 0.47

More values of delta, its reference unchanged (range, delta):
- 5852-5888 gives 0.57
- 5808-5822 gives 0.35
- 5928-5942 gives 0.49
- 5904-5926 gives 0.82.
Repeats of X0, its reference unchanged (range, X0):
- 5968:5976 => -0.3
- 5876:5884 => 0.5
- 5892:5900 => 1.7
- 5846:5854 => 0.1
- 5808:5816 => 0.1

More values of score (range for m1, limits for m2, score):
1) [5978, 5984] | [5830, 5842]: 7.4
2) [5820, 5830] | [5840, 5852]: 7.8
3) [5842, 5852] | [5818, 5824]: 7.7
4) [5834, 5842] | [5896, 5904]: 7.2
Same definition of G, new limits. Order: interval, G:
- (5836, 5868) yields 7.6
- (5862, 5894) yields 6.9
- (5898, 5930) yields 7.0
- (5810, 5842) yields 7.7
